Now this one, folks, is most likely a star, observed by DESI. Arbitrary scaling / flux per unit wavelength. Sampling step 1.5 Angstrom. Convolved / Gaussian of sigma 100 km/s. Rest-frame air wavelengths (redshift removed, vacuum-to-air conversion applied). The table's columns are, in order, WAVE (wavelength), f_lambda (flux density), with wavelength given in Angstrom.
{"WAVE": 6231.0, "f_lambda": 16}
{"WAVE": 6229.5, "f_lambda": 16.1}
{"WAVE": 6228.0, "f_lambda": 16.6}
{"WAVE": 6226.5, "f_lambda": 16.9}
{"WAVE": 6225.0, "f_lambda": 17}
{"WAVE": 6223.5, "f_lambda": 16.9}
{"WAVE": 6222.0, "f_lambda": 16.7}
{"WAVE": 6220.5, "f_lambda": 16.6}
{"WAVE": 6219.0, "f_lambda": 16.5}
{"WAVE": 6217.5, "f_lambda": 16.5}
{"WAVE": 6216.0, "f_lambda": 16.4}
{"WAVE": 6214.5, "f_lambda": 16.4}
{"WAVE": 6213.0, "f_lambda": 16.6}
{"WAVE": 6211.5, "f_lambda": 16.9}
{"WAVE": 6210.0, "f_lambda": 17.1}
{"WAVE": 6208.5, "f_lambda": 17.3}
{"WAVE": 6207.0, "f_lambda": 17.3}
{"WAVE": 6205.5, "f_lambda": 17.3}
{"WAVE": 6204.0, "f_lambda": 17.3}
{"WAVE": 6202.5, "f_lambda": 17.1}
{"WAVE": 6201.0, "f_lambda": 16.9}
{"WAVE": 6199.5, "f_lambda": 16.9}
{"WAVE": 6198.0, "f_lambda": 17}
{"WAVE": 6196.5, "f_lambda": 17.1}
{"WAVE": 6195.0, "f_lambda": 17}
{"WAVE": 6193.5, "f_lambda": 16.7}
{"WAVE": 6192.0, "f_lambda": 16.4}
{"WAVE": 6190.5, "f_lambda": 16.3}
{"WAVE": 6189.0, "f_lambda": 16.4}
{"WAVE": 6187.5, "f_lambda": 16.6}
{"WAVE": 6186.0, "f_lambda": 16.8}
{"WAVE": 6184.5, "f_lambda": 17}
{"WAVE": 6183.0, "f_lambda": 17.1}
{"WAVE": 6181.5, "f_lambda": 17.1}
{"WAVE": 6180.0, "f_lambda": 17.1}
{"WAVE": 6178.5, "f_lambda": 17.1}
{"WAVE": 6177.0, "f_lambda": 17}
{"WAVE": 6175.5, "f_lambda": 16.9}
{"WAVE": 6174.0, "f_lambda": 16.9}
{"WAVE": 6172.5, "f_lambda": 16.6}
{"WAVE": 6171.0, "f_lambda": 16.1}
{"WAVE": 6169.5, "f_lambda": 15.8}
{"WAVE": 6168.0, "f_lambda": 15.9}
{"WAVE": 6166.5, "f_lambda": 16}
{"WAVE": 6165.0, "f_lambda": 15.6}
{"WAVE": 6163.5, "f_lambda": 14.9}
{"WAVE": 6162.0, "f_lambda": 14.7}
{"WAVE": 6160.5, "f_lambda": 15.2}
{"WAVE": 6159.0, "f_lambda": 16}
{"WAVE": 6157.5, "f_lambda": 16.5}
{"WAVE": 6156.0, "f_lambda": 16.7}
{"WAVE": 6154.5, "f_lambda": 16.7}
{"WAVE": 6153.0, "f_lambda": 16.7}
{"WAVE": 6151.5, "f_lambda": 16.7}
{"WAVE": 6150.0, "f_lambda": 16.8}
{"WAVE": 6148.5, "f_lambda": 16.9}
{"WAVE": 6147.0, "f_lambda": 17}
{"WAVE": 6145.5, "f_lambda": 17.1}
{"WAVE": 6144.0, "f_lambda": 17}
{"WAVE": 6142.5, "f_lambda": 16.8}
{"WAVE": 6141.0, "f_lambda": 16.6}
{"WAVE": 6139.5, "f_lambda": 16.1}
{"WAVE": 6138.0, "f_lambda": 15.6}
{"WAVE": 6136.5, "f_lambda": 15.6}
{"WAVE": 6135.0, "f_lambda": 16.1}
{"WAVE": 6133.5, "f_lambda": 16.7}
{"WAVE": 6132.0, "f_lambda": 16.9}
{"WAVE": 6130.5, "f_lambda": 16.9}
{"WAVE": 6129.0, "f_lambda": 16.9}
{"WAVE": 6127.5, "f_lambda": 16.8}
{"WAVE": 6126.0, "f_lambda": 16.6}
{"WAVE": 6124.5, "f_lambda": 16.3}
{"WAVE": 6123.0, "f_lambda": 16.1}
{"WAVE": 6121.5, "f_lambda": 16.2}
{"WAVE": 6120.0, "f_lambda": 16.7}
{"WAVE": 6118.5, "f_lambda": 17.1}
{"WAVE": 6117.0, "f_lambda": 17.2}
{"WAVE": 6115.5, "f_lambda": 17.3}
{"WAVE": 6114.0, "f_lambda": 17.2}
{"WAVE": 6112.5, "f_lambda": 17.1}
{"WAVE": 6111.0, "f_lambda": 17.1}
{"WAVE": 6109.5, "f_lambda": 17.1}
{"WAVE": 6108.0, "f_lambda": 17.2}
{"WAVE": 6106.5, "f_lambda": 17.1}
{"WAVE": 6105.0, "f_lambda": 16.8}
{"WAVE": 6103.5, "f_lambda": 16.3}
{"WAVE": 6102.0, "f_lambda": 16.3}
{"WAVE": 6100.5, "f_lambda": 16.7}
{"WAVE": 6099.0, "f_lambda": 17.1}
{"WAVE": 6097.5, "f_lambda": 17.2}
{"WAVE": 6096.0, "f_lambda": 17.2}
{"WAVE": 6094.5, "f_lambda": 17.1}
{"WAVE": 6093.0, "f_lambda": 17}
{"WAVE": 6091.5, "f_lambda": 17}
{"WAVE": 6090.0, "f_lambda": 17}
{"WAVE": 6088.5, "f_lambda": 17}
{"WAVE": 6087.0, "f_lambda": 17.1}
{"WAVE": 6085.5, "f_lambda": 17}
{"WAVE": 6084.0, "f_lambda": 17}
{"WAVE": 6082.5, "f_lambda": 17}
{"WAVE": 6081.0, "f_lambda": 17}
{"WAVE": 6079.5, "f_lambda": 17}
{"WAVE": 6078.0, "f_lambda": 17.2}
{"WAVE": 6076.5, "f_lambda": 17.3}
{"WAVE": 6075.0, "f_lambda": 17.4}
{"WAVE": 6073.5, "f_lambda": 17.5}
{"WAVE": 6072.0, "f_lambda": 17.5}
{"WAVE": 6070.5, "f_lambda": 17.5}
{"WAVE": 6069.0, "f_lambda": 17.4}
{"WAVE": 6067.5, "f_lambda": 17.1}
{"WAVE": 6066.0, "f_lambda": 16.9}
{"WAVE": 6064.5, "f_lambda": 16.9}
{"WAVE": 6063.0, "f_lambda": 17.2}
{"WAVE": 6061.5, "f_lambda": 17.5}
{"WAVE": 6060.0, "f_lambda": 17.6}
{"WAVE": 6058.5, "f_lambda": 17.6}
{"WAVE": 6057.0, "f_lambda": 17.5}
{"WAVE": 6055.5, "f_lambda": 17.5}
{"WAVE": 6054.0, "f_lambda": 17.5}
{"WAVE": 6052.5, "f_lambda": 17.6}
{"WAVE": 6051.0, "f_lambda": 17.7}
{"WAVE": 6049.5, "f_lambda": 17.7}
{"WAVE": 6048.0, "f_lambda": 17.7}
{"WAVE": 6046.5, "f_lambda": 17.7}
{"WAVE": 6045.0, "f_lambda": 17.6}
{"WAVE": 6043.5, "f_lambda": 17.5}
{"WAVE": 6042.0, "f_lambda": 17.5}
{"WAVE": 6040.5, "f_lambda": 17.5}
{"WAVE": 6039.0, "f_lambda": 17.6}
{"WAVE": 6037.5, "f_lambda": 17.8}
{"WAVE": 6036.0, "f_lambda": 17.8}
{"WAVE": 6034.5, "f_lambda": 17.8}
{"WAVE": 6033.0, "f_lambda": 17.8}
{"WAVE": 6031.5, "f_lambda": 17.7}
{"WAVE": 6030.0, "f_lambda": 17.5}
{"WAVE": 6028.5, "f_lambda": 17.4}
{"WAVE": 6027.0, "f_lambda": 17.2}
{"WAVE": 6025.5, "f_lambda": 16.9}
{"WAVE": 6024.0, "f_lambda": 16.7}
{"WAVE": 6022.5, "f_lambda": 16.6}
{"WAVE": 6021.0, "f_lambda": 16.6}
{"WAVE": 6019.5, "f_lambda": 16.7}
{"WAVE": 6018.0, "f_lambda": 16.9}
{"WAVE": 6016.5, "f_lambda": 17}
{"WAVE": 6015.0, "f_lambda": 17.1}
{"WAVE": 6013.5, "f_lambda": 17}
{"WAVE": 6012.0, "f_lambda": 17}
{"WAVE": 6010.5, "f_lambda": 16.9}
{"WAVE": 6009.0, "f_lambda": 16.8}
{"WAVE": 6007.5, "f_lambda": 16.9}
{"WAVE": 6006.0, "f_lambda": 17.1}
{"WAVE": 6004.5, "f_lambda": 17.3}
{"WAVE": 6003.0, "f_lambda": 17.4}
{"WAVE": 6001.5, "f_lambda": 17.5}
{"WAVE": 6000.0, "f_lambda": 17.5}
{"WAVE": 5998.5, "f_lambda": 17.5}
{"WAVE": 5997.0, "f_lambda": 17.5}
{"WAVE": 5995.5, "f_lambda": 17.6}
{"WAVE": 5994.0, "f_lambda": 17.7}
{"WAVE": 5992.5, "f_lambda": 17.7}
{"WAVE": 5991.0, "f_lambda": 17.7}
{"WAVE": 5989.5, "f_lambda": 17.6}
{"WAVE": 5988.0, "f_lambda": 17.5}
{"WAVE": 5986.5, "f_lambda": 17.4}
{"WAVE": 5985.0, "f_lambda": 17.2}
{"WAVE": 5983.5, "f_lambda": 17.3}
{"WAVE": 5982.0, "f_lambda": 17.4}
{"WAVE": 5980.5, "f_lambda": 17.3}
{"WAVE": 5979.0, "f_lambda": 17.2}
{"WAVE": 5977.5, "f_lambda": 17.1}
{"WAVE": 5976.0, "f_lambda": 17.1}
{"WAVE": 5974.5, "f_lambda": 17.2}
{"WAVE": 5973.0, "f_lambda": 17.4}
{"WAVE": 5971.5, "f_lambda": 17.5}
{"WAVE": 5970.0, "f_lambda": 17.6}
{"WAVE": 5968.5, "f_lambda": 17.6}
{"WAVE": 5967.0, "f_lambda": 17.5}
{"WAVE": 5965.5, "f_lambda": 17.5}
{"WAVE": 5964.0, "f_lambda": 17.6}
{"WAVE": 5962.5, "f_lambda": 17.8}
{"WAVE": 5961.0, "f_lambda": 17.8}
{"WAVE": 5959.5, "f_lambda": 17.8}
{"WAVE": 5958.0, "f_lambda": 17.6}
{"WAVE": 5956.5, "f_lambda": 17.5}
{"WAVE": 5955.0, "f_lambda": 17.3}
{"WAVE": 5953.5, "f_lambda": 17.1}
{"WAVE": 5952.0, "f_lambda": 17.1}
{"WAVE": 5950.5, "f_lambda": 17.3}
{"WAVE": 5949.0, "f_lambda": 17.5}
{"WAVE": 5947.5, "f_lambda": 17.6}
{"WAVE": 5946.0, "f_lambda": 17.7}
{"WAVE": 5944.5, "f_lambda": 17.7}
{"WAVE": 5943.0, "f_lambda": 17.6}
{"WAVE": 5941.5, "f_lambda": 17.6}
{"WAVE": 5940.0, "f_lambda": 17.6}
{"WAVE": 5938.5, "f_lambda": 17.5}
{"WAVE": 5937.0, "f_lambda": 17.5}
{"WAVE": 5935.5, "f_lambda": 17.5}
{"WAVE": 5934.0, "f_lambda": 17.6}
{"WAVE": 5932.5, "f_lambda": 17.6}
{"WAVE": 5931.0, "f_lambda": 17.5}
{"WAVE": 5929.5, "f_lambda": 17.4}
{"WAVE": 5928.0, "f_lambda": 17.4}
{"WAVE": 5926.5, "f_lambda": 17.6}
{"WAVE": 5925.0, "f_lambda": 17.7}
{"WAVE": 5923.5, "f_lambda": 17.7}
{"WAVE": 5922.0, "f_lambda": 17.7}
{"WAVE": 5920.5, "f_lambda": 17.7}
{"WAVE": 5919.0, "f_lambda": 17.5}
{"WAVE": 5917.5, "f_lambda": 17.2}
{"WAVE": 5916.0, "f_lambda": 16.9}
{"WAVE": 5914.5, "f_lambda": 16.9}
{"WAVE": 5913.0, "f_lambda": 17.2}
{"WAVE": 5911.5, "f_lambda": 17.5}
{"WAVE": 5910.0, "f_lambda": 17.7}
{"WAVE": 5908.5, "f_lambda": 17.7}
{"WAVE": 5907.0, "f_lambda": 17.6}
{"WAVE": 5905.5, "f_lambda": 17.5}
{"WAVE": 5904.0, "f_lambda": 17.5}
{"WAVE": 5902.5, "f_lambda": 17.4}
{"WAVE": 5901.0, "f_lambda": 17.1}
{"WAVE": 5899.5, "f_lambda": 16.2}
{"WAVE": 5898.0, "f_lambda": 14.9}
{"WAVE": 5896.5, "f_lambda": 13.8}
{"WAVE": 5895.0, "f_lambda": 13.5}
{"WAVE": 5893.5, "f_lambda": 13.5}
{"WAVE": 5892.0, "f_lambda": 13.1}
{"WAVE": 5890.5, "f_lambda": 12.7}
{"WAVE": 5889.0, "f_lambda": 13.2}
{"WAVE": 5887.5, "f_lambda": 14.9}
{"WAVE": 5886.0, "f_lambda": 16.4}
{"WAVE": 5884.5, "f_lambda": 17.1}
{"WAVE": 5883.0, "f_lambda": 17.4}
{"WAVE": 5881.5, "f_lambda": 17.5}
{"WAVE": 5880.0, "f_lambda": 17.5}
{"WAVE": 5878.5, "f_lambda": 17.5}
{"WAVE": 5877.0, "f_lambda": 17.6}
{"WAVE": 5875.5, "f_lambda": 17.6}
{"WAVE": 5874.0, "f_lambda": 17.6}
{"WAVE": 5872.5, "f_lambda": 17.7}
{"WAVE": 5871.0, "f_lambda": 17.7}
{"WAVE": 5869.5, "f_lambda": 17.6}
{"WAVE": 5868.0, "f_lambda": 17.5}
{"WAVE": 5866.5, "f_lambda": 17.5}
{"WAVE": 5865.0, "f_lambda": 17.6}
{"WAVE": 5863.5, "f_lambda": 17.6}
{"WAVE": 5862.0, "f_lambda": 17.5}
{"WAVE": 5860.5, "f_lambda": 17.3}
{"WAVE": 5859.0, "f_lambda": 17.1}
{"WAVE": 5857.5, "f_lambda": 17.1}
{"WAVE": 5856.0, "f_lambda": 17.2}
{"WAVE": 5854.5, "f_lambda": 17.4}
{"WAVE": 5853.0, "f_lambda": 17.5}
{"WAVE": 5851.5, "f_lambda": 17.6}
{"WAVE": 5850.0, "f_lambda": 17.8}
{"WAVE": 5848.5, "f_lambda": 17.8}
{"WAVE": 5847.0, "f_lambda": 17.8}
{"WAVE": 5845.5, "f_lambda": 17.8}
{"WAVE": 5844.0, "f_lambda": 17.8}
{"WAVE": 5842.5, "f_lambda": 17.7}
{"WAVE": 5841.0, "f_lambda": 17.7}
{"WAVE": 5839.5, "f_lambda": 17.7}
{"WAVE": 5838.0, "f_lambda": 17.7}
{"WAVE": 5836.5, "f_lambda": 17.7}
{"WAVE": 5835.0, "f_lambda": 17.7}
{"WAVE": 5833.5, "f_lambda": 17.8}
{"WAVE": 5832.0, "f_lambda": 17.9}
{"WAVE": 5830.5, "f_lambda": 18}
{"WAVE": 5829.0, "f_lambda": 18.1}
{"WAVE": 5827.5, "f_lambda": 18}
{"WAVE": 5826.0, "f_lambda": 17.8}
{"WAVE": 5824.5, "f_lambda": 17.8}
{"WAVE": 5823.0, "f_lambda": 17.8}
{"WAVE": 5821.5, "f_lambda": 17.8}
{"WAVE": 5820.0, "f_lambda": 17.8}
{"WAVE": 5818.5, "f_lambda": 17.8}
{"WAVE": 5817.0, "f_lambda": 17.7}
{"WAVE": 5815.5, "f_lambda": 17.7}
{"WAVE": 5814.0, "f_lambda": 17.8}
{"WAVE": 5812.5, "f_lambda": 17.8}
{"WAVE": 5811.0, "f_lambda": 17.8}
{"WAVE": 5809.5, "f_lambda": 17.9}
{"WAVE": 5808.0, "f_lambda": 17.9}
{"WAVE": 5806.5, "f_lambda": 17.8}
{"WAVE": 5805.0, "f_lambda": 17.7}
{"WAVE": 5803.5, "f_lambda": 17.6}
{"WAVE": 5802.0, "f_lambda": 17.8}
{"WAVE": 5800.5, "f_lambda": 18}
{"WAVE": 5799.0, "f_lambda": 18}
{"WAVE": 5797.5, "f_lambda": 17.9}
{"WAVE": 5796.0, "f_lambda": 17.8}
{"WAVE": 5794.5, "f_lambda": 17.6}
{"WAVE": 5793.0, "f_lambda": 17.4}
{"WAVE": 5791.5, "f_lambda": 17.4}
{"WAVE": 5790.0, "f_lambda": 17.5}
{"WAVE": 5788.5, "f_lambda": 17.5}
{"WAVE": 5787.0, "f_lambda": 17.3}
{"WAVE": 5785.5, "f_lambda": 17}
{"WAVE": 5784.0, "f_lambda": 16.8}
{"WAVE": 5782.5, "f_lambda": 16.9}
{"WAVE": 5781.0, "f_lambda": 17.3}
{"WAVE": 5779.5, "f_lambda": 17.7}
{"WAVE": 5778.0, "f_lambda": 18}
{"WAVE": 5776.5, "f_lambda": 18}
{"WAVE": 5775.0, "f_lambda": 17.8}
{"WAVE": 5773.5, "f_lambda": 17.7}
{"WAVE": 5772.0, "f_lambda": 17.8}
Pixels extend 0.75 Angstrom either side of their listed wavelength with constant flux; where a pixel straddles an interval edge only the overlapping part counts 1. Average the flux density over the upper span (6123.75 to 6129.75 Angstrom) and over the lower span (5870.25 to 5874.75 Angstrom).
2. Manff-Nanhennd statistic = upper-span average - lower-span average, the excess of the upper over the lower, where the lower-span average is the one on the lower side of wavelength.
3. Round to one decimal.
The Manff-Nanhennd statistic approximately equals -1.0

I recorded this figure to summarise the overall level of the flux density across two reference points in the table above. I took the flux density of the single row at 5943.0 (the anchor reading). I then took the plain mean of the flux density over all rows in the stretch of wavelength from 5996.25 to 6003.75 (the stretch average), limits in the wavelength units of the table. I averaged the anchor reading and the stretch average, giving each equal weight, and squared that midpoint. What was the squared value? 308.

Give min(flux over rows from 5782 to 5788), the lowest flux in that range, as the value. 16.8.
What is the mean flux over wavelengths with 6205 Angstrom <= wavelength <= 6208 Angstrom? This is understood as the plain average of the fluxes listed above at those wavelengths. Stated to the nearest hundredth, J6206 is 17.30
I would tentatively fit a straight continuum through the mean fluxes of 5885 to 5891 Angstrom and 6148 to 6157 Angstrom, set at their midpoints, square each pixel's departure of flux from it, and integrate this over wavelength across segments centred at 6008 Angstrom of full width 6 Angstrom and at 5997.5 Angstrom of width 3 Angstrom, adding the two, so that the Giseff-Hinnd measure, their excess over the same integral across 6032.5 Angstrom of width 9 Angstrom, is -9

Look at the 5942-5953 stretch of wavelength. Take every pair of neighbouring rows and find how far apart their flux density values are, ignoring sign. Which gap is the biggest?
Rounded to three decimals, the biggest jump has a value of 0.200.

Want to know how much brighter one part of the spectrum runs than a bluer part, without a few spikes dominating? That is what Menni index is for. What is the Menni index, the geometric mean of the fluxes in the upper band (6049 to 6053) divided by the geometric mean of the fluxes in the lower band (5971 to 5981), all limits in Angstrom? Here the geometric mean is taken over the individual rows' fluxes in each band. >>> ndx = 1.02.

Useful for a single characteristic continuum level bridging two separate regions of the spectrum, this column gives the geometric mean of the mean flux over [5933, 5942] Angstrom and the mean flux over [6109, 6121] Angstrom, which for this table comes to 17.3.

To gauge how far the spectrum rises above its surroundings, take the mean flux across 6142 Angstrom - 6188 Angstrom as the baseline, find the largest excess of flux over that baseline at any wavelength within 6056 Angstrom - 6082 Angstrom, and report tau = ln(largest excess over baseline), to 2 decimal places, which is 0.10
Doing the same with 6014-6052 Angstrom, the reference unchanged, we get 0.27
